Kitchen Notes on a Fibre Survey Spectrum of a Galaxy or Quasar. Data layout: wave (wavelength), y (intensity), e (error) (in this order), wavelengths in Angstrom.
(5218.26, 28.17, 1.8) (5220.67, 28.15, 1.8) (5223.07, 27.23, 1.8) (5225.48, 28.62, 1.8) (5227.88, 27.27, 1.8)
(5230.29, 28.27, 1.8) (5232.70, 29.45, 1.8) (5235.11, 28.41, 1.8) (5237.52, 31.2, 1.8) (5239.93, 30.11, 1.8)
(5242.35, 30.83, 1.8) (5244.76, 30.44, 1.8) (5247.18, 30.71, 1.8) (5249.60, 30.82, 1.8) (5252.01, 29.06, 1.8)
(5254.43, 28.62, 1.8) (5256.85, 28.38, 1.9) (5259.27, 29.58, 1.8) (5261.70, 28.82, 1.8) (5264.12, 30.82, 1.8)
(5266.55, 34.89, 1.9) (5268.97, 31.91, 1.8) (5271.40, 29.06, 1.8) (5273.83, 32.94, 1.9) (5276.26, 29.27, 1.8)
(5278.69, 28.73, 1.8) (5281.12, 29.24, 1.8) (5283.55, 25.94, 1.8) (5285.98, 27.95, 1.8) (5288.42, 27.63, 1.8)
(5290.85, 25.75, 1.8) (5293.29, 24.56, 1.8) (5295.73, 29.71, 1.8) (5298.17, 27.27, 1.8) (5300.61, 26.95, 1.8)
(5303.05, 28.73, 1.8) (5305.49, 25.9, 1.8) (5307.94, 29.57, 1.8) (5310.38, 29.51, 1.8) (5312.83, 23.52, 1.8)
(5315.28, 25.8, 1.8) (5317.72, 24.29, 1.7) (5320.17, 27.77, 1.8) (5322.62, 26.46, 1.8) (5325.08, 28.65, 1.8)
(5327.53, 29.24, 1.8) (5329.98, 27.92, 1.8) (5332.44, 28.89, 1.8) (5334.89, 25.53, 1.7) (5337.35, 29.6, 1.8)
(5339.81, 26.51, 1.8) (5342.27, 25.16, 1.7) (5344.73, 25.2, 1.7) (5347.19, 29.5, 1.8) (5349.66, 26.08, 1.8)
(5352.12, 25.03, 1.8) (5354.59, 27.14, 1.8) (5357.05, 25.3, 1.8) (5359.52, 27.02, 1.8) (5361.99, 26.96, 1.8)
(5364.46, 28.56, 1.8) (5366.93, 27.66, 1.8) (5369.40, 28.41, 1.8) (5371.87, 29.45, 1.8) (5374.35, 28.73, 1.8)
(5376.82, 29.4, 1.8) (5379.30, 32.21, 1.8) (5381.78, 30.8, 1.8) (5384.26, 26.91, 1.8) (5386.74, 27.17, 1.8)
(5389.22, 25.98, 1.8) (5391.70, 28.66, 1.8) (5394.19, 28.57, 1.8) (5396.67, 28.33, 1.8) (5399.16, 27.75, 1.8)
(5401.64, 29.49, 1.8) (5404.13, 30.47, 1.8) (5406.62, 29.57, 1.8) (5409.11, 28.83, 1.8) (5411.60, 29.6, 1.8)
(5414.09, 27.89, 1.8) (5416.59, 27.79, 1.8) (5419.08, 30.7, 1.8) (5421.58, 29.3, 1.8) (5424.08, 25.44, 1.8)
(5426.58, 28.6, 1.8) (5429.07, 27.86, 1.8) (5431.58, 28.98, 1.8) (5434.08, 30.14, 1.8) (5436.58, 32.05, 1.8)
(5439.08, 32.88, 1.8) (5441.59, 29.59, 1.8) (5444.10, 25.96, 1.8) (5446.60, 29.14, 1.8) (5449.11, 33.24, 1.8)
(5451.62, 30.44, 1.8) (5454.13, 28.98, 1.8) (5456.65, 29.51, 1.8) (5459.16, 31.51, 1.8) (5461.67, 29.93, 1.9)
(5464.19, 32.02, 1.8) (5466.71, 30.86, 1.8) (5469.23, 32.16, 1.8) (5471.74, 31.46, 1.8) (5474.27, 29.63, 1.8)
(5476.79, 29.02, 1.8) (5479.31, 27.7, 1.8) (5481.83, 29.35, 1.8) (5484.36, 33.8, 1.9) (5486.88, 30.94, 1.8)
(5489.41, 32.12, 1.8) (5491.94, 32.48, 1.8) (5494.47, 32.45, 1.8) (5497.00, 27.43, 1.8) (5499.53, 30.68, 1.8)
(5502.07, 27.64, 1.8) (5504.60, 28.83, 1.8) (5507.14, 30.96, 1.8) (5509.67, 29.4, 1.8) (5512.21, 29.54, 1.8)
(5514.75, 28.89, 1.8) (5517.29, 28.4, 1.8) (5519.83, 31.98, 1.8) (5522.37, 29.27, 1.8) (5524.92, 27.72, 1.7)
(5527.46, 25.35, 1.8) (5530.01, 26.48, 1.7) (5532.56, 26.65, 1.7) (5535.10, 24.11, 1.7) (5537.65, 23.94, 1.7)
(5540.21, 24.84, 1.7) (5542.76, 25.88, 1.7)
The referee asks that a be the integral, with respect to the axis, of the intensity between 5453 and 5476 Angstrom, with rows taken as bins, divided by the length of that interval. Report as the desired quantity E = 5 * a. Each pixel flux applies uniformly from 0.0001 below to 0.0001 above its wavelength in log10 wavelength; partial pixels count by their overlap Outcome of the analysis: 153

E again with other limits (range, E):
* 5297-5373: 136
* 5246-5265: 148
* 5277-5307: 137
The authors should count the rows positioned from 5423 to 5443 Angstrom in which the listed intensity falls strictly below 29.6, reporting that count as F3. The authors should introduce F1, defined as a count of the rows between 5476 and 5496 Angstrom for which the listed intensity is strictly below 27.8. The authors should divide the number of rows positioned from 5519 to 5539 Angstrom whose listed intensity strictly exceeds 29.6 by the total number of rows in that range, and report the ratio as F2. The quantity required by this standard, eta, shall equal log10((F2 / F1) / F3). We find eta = -1.6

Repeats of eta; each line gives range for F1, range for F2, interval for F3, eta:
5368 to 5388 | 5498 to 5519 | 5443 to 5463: -1.5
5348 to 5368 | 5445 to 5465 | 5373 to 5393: -1.8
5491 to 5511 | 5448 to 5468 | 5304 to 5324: -1.3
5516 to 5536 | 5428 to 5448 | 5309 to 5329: -2.0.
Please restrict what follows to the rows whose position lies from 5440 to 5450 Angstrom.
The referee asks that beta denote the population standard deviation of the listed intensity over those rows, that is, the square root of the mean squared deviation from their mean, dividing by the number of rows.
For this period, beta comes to 2.58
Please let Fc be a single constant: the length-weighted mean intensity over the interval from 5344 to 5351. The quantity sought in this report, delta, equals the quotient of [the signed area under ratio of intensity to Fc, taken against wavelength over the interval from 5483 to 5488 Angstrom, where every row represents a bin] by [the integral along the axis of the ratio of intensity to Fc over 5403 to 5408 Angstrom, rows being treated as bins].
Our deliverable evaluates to 1.08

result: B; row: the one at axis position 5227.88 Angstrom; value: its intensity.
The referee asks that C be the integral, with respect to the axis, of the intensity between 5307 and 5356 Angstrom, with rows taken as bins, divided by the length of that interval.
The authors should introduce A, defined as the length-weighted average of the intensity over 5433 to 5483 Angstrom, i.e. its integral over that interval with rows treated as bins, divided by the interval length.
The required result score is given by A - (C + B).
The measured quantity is -24.0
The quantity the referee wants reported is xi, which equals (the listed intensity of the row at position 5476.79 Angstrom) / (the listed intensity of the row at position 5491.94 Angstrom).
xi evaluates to 0.89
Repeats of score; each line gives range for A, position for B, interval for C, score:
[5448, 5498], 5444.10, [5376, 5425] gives -24.0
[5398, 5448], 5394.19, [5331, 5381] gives -27.1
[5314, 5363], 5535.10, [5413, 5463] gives -26.7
